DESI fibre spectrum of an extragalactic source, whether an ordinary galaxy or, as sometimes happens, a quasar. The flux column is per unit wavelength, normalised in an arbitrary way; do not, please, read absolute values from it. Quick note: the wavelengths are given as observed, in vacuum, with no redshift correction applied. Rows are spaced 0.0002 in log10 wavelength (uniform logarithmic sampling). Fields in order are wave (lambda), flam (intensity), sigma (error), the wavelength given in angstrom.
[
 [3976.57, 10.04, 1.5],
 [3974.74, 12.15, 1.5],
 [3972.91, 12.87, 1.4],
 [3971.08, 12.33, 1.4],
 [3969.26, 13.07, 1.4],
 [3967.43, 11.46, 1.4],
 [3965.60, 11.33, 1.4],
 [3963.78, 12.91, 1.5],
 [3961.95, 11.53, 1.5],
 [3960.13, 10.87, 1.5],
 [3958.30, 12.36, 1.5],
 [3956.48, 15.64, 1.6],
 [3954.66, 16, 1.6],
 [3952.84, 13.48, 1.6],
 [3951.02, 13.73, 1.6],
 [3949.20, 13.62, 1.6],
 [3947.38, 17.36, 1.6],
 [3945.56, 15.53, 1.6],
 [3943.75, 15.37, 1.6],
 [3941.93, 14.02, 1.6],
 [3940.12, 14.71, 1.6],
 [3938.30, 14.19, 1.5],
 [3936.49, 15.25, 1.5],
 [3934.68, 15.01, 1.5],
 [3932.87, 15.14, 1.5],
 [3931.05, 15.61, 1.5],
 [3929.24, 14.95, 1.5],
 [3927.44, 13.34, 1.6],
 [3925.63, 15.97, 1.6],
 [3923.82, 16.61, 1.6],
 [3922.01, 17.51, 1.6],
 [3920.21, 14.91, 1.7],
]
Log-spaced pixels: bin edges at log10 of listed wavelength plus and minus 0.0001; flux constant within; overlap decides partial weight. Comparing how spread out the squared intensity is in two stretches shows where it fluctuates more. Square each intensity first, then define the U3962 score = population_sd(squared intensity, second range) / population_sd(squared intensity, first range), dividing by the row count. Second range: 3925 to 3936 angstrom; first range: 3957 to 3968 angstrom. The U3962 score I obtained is 1.5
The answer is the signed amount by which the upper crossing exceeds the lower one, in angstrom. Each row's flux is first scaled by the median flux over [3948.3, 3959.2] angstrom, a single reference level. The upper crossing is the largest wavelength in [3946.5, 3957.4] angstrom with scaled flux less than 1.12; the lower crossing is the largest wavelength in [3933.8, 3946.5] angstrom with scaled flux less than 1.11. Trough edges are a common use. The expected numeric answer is 10.9 angstrom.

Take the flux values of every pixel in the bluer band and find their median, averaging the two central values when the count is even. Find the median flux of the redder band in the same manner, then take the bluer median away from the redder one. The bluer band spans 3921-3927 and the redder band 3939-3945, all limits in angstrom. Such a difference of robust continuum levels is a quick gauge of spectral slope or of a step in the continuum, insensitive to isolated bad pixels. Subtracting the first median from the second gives -1.9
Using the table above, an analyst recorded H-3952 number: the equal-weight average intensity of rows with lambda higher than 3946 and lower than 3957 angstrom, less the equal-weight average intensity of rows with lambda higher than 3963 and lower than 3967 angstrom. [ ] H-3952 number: 2.9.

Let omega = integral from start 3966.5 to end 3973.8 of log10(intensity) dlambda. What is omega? 8.0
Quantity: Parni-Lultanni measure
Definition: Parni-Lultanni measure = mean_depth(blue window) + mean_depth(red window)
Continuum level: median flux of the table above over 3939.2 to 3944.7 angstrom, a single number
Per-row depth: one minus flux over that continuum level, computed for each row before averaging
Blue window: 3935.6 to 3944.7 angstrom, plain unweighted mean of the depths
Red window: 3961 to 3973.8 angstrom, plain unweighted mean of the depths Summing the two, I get 0.17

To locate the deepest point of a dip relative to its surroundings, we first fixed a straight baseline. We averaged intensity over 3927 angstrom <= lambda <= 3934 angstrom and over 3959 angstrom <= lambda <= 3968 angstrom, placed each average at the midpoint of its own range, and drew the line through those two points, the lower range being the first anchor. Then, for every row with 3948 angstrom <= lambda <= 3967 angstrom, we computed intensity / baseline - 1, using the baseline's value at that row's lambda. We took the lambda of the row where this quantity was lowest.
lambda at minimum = 3960.13 angstrom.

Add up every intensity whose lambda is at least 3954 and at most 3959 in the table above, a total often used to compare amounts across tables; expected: 44.0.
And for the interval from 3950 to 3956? 43.2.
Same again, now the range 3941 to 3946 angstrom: 44.9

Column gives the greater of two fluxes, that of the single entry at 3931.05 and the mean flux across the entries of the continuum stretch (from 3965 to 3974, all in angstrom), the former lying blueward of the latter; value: 15.6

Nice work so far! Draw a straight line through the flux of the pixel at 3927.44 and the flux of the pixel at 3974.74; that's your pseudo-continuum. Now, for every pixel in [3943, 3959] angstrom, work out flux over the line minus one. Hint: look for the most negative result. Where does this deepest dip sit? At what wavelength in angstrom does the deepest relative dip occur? 3958.30 angstrom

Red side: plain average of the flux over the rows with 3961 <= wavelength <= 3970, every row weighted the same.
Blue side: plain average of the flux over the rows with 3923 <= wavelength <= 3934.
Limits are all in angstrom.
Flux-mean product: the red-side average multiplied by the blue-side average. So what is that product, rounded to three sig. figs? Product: 184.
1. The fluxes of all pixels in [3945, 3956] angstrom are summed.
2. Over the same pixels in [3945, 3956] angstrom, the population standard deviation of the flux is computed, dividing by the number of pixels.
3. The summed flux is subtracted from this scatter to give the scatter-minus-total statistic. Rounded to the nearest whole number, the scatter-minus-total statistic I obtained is -88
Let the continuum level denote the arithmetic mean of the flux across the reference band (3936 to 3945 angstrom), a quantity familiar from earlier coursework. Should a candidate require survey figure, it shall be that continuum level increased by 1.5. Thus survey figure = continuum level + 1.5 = 16.2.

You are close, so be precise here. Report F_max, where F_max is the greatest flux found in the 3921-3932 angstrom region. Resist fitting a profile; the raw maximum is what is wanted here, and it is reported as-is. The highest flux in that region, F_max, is 17.51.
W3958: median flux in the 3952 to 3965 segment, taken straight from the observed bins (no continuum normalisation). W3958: 12.9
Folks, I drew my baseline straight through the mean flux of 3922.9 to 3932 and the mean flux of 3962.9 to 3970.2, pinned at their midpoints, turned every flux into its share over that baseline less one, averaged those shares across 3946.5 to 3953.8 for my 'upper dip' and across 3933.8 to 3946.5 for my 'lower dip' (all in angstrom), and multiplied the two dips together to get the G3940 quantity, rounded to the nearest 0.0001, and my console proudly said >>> 0.0032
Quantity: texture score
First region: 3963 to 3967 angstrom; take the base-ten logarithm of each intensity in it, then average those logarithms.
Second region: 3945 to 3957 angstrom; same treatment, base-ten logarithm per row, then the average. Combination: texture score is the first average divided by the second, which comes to 0.92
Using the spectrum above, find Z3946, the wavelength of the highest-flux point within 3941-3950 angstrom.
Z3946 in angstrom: 3947.38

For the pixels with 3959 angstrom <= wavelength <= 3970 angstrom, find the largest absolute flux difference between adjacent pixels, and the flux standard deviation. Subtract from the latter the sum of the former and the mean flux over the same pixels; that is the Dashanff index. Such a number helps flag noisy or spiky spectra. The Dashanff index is -12.6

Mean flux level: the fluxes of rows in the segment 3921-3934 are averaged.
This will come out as 15.6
